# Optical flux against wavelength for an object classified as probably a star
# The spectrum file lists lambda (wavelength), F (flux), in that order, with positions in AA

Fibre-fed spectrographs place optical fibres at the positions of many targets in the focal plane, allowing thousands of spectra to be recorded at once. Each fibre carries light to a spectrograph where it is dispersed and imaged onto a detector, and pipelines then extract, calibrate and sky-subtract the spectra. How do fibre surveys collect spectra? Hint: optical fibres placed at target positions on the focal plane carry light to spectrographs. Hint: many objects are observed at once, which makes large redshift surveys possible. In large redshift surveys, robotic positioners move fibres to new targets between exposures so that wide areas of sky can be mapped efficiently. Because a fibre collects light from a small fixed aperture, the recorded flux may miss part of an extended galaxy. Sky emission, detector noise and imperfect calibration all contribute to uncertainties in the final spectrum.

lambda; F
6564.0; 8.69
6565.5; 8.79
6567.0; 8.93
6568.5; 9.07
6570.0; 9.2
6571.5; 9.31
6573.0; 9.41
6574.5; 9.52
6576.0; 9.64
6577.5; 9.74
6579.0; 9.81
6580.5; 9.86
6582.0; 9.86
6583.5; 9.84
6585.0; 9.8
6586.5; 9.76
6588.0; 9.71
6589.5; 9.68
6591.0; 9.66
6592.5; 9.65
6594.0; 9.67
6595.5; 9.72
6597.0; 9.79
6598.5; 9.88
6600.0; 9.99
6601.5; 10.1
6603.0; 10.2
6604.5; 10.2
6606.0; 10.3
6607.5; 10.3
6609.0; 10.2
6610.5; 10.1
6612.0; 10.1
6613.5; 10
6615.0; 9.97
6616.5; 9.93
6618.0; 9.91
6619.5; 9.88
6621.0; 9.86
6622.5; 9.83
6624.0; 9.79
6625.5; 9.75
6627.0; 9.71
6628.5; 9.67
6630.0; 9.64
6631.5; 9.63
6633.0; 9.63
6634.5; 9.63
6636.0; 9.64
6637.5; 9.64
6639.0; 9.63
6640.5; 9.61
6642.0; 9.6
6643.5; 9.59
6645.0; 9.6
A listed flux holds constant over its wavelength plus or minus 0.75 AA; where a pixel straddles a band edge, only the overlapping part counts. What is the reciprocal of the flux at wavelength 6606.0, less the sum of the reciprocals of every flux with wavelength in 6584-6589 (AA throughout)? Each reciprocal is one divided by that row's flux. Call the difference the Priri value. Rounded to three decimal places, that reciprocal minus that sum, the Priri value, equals -0.210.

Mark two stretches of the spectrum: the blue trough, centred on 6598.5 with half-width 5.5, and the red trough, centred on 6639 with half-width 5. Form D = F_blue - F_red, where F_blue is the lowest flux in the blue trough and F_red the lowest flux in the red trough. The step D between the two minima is 0.1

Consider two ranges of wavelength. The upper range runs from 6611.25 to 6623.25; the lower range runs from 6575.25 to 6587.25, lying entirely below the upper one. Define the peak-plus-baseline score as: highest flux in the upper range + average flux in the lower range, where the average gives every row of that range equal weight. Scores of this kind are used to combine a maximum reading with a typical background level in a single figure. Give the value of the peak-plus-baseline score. 19.9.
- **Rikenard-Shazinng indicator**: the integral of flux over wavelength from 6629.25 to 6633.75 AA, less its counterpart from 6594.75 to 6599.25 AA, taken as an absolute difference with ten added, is 10.7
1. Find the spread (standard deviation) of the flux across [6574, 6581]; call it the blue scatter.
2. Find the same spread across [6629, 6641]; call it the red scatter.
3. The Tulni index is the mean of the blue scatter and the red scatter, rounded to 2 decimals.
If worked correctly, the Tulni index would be 0.07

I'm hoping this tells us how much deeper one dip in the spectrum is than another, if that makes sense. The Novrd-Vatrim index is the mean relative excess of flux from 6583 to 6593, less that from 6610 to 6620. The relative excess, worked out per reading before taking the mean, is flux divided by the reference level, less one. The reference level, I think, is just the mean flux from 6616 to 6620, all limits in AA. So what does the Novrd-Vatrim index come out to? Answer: -0.03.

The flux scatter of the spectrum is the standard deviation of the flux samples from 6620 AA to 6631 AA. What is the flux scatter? 0.08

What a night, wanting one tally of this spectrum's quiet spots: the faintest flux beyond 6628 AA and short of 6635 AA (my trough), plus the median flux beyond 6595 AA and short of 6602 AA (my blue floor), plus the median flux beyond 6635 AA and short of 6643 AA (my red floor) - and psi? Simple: 29.1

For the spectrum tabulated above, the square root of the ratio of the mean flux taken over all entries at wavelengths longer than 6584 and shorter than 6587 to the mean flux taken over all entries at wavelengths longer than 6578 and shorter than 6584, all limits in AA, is 1.00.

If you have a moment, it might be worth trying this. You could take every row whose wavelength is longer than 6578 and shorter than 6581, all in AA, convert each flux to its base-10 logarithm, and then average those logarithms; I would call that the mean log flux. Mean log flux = 0.99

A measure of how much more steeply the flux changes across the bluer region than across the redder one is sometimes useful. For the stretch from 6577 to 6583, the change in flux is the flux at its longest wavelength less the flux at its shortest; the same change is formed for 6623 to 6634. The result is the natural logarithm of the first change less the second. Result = -1.3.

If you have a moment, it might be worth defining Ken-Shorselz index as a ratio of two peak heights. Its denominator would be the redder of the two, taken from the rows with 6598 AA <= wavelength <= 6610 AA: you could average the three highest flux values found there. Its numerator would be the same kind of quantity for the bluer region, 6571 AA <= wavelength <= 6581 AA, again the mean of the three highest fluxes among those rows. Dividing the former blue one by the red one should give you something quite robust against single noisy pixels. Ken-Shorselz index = 0.95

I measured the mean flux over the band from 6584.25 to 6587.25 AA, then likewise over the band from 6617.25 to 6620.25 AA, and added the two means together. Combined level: 19.7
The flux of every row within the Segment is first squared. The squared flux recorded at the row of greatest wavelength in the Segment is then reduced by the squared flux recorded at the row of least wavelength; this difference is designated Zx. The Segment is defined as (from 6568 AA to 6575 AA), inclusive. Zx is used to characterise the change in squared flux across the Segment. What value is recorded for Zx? 8.4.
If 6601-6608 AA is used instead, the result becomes 4.1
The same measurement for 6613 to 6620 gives -2.4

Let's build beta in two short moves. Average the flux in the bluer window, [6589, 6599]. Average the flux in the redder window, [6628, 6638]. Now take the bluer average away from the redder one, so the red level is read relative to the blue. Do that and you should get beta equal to -0.1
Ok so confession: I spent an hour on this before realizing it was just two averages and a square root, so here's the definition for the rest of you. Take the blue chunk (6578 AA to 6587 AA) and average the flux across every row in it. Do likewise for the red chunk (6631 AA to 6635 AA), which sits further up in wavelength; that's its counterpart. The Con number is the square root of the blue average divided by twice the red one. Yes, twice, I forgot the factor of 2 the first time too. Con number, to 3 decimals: 0.714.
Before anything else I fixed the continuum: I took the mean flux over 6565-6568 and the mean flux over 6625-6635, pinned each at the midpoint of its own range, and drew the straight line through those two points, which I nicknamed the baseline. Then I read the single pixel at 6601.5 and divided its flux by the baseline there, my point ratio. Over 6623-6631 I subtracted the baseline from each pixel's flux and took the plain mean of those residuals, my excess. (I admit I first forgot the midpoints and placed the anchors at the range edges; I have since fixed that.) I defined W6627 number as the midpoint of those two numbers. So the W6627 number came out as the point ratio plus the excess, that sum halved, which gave 0.58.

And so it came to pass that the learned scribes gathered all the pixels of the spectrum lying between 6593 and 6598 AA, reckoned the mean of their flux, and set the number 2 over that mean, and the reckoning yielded 0.206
